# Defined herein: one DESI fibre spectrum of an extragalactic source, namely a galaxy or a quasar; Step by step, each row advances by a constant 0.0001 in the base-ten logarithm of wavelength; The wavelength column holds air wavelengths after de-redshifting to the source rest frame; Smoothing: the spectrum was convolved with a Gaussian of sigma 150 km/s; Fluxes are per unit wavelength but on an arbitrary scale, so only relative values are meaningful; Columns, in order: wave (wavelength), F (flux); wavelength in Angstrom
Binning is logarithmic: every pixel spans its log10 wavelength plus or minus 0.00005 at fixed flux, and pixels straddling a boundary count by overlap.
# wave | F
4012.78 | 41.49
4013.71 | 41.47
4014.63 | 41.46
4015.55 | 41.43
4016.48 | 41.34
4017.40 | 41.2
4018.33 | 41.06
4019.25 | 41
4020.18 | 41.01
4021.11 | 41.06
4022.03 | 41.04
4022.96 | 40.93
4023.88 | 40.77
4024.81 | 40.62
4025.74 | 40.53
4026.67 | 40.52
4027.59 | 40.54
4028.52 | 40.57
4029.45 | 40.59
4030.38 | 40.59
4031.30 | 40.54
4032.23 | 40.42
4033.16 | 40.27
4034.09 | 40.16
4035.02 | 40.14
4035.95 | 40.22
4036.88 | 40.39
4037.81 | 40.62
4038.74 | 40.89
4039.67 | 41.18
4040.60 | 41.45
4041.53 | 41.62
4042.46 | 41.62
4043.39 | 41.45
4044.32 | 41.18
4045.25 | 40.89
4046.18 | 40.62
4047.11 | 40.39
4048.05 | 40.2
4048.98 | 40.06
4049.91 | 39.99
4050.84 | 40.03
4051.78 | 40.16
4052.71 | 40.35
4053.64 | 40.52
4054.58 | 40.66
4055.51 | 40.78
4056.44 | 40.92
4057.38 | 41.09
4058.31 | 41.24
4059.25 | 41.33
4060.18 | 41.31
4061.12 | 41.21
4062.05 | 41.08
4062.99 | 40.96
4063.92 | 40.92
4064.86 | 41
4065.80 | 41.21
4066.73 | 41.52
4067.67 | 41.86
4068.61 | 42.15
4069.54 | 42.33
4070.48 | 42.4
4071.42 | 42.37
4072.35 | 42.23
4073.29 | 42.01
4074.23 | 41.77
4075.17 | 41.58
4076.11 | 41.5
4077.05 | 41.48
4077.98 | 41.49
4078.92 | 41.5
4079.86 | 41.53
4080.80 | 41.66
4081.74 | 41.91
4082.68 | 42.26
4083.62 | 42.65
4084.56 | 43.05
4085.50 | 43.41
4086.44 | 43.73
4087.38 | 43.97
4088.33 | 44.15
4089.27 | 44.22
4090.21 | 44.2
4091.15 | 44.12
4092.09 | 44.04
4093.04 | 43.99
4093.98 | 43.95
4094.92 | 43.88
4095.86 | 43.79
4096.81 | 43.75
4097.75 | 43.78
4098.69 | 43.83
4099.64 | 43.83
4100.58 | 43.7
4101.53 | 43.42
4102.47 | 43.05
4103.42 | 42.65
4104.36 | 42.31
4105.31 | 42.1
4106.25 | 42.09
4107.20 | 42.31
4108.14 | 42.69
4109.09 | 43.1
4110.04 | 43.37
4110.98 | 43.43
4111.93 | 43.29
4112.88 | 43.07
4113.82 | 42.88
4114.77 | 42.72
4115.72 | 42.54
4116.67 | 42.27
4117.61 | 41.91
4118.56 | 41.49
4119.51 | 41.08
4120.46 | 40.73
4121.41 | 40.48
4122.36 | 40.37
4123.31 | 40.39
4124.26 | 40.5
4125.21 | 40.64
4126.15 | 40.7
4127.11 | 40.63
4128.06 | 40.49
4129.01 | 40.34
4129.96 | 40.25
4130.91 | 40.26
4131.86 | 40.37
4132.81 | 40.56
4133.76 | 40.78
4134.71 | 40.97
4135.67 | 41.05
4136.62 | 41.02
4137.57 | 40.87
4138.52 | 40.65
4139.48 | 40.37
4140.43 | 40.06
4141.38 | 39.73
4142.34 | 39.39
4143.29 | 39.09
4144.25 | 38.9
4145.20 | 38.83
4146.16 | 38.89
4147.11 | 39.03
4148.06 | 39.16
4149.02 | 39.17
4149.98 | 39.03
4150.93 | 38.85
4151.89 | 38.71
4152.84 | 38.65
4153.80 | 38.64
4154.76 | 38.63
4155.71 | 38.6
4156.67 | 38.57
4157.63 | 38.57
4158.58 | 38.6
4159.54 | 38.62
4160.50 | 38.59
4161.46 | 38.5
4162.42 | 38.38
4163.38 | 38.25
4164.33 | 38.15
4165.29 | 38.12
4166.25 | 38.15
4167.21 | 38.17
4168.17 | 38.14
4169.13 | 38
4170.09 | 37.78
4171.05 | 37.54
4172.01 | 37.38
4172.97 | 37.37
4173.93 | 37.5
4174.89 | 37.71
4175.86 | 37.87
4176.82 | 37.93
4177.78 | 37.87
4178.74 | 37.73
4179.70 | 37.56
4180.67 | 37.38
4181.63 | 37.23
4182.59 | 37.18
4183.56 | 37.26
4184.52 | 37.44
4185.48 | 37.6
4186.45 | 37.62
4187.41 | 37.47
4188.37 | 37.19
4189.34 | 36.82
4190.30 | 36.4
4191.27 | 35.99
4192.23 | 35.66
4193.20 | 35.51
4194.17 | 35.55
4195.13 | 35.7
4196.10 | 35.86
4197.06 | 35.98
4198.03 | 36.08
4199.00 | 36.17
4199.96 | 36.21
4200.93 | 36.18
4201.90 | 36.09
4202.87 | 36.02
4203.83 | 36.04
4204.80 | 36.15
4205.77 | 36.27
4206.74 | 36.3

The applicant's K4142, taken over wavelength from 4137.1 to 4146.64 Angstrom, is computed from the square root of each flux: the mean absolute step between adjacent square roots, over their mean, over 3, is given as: 0.0010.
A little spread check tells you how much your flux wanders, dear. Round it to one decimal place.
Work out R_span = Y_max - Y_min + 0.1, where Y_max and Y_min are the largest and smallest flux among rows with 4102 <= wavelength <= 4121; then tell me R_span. 2.8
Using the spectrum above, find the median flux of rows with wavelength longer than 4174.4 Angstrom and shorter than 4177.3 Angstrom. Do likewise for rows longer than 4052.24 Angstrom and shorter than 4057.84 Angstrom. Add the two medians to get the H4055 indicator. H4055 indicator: 79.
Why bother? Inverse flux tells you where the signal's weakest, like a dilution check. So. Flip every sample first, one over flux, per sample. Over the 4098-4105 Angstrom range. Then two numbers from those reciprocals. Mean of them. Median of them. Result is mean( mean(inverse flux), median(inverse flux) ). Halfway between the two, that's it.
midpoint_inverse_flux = 0.0231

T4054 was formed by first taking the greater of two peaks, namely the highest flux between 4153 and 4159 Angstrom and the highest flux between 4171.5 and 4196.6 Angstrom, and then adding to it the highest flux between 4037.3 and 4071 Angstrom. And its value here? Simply 81.0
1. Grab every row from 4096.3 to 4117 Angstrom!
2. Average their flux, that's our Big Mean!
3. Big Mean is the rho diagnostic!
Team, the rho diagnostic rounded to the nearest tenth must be 43.0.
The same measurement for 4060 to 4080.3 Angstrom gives 41.6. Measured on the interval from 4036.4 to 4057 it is 40.7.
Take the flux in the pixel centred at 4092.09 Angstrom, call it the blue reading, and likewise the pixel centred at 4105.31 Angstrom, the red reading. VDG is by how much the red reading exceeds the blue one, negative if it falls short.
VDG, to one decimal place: -1.9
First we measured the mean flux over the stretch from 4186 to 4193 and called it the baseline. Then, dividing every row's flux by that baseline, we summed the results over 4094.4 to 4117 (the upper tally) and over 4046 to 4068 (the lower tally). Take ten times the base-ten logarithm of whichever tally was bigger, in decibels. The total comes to 14.5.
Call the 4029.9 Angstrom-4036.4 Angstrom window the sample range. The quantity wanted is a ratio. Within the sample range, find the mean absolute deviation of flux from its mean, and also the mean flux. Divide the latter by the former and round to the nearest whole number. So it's 258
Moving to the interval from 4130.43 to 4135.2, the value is 177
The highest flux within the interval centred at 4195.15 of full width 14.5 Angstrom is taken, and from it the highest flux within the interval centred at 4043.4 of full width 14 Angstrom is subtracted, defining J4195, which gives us -4.4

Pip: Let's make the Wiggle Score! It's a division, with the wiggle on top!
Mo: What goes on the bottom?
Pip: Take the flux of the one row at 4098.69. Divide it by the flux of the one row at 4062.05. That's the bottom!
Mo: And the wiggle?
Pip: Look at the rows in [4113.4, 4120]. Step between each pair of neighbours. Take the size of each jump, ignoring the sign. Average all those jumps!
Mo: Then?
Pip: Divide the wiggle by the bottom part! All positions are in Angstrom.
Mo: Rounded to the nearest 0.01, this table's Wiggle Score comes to 0.28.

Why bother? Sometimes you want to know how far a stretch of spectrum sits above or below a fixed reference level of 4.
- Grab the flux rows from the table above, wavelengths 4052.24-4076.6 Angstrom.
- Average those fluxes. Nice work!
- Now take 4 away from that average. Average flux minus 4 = 37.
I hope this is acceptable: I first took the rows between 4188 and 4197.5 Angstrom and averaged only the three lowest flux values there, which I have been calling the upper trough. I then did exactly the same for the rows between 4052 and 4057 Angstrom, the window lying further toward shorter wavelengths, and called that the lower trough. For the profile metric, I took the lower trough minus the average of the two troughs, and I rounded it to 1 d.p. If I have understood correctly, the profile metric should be 2.5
